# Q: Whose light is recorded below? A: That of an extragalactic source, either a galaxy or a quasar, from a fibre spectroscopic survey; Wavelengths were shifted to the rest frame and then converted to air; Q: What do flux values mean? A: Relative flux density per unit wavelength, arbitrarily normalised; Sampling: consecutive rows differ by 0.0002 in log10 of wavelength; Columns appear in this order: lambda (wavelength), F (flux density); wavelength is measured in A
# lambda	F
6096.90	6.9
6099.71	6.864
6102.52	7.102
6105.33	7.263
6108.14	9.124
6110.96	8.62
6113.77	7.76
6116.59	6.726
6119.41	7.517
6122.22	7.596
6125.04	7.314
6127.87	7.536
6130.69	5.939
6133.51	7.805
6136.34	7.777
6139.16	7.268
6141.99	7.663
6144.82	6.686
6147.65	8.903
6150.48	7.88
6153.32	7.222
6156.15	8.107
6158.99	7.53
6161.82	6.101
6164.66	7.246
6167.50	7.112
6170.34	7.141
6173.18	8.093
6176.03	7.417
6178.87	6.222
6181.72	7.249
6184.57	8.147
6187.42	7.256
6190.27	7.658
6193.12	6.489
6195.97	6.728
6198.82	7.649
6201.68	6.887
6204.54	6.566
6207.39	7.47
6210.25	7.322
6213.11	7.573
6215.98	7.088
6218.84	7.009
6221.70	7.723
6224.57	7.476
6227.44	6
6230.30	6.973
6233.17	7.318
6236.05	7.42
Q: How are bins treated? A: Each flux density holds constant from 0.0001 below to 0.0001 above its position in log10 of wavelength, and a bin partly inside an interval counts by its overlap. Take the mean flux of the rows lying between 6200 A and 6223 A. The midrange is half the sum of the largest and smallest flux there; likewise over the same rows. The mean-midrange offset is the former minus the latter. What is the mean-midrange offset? 0.06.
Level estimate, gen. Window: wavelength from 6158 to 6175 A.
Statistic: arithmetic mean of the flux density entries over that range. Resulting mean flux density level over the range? 7.20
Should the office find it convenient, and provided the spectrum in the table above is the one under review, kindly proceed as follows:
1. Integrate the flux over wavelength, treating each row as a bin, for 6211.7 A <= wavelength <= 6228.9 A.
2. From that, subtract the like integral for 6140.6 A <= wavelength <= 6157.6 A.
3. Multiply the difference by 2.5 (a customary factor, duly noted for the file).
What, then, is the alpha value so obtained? -22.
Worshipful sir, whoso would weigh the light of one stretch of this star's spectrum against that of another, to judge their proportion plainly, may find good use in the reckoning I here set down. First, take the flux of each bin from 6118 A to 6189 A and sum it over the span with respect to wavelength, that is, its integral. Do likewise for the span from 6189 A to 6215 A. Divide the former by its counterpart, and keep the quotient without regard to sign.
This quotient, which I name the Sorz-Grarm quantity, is 2.8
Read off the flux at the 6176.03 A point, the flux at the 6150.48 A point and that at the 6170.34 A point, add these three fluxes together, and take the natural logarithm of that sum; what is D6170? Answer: 3.11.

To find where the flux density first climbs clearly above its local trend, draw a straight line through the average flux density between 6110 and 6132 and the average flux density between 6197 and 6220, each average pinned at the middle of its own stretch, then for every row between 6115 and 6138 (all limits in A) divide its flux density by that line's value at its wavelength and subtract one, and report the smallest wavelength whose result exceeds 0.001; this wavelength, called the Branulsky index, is 6119.41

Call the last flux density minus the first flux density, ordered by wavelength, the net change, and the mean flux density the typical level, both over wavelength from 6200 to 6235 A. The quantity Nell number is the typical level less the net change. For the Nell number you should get 6.69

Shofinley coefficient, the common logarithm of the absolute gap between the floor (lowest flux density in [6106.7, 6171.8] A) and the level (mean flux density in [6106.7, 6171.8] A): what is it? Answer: 0.19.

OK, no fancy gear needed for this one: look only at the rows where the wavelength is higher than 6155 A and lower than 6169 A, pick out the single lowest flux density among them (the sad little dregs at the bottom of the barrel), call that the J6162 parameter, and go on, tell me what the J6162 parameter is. 6.101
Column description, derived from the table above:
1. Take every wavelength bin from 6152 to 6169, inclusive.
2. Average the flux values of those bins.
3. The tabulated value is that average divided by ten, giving 0.722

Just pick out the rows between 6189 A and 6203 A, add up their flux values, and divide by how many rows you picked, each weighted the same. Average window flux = 7.08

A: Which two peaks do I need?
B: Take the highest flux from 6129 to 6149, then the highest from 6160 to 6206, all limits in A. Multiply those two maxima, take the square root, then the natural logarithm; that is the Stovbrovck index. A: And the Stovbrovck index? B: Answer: 2.142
